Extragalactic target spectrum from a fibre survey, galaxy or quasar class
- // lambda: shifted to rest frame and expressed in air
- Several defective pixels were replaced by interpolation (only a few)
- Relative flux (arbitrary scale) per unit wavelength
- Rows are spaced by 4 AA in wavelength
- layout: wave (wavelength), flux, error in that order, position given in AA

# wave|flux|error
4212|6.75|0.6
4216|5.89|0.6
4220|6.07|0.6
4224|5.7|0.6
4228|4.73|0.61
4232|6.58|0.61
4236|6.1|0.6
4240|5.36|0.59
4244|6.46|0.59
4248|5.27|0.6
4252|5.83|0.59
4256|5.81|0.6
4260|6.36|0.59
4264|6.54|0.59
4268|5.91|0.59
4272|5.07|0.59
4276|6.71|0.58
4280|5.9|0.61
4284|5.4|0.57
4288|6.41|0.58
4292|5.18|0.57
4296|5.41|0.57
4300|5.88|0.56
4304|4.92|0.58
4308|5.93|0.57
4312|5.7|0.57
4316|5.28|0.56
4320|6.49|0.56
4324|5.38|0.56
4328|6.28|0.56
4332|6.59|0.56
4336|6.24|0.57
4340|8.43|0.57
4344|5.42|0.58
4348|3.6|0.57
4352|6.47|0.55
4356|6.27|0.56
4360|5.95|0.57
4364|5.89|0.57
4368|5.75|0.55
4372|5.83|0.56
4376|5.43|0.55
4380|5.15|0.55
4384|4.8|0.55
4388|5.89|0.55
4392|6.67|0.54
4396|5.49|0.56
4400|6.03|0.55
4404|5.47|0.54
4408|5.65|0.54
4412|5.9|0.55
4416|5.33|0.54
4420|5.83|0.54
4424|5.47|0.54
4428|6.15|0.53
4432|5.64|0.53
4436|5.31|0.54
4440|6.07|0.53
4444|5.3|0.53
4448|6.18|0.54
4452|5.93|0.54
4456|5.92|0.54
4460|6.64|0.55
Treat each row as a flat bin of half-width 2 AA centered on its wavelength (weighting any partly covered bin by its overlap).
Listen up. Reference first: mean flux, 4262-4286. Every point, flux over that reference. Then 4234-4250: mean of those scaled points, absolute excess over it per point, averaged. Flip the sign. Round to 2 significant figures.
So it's -0.081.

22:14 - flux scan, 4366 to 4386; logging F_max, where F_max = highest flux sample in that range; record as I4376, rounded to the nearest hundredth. 5.83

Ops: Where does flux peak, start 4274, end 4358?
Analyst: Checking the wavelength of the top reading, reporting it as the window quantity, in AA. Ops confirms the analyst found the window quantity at 4340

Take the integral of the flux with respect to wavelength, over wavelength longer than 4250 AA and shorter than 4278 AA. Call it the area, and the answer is 169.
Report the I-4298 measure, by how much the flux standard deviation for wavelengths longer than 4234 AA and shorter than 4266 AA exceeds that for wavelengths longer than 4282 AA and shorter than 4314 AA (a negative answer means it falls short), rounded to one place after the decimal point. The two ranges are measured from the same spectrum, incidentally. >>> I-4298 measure 0.0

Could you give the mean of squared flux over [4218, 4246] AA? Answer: 34.7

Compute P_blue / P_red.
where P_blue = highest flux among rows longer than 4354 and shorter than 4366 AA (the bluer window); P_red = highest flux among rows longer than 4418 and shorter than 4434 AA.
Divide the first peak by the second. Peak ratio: 1.02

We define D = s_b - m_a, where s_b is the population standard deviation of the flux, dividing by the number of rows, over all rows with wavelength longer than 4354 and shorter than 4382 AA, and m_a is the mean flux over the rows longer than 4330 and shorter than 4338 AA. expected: -6.1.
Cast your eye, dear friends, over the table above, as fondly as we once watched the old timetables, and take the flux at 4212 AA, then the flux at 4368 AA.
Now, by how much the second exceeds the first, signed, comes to -1.0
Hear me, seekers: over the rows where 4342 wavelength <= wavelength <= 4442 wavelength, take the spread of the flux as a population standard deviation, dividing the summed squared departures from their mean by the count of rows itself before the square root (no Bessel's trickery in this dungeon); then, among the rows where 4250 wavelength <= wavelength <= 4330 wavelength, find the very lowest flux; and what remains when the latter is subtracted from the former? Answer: -4.3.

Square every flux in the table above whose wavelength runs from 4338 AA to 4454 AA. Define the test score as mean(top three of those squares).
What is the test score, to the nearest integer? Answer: 52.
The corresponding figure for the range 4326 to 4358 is 52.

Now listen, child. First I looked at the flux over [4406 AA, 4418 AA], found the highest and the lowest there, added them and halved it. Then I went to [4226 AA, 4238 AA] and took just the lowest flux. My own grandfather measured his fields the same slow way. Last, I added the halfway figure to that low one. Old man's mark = 10.3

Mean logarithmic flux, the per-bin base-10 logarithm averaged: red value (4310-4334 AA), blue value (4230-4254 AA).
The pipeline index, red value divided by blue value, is 1.002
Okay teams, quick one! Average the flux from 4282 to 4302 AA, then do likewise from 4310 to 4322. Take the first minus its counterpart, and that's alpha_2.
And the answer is -0.2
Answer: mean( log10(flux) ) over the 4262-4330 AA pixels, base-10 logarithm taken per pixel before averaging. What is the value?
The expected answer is 0.761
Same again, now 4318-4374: 0.775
